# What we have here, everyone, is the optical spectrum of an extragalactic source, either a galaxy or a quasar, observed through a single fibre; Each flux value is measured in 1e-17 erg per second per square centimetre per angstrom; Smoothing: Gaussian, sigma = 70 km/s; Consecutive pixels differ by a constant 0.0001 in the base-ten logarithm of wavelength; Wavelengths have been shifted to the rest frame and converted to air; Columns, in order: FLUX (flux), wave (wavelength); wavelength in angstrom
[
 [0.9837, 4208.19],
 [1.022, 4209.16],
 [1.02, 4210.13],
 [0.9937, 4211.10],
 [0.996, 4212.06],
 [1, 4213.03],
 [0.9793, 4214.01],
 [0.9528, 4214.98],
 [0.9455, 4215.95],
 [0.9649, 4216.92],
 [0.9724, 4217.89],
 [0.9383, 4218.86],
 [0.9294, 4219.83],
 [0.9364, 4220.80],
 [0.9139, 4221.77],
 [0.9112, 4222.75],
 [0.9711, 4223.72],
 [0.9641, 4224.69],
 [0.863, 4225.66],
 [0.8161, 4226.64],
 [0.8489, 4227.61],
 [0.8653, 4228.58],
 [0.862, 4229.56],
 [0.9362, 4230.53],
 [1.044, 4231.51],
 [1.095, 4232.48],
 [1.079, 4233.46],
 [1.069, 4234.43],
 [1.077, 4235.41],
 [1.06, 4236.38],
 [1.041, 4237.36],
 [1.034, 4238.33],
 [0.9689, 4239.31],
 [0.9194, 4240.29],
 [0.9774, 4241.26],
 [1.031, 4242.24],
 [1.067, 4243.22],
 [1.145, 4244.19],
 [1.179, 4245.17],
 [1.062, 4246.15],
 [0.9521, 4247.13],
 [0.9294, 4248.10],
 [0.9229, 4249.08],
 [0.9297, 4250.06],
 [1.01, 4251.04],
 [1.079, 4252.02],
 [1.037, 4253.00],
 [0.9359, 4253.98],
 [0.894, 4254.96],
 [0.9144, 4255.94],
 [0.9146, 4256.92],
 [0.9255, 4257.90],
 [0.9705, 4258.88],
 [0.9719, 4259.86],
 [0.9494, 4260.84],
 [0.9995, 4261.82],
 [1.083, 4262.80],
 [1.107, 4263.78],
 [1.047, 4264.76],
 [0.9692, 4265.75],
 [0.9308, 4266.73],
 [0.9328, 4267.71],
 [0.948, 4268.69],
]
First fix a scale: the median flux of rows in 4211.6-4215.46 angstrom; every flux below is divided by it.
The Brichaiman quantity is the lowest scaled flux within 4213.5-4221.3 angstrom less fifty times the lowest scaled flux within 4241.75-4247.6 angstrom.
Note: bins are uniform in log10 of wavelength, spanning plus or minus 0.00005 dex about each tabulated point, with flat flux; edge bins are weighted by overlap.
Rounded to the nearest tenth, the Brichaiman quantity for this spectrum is -47.3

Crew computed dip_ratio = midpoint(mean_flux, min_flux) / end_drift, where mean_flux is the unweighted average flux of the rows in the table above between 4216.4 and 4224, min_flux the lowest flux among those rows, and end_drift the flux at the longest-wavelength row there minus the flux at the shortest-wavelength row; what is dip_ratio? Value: 149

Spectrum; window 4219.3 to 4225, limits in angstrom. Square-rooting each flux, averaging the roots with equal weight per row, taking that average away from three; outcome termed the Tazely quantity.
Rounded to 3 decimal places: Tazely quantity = 2.032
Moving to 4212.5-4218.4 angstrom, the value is 2.016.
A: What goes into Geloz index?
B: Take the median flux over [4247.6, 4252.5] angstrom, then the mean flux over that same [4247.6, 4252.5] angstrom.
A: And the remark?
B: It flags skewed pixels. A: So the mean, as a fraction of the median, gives 1.05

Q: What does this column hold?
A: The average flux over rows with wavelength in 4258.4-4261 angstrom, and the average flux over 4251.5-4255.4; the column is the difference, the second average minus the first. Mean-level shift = 0.02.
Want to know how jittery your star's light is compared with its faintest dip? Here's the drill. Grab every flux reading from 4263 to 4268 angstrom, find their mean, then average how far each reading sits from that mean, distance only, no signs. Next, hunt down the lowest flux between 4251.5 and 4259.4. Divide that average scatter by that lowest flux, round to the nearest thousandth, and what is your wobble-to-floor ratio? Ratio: 0.071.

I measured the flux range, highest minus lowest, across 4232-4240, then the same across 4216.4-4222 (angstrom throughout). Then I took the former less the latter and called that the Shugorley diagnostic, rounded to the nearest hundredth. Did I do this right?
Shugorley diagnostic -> 0.07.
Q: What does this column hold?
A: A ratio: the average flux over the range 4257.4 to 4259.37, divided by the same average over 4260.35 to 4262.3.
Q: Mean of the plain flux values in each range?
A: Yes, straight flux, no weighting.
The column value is 0.97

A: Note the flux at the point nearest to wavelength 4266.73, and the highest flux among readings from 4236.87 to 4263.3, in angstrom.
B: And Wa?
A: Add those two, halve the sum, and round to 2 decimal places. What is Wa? 1.05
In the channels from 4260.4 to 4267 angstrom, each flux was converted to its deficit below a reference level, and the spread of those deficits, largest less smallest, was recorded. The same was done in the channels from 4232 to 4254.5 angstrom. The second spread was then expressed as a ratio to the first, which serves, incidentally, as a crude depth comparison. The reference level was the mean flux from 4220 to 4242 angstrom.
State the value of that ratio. 1.5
